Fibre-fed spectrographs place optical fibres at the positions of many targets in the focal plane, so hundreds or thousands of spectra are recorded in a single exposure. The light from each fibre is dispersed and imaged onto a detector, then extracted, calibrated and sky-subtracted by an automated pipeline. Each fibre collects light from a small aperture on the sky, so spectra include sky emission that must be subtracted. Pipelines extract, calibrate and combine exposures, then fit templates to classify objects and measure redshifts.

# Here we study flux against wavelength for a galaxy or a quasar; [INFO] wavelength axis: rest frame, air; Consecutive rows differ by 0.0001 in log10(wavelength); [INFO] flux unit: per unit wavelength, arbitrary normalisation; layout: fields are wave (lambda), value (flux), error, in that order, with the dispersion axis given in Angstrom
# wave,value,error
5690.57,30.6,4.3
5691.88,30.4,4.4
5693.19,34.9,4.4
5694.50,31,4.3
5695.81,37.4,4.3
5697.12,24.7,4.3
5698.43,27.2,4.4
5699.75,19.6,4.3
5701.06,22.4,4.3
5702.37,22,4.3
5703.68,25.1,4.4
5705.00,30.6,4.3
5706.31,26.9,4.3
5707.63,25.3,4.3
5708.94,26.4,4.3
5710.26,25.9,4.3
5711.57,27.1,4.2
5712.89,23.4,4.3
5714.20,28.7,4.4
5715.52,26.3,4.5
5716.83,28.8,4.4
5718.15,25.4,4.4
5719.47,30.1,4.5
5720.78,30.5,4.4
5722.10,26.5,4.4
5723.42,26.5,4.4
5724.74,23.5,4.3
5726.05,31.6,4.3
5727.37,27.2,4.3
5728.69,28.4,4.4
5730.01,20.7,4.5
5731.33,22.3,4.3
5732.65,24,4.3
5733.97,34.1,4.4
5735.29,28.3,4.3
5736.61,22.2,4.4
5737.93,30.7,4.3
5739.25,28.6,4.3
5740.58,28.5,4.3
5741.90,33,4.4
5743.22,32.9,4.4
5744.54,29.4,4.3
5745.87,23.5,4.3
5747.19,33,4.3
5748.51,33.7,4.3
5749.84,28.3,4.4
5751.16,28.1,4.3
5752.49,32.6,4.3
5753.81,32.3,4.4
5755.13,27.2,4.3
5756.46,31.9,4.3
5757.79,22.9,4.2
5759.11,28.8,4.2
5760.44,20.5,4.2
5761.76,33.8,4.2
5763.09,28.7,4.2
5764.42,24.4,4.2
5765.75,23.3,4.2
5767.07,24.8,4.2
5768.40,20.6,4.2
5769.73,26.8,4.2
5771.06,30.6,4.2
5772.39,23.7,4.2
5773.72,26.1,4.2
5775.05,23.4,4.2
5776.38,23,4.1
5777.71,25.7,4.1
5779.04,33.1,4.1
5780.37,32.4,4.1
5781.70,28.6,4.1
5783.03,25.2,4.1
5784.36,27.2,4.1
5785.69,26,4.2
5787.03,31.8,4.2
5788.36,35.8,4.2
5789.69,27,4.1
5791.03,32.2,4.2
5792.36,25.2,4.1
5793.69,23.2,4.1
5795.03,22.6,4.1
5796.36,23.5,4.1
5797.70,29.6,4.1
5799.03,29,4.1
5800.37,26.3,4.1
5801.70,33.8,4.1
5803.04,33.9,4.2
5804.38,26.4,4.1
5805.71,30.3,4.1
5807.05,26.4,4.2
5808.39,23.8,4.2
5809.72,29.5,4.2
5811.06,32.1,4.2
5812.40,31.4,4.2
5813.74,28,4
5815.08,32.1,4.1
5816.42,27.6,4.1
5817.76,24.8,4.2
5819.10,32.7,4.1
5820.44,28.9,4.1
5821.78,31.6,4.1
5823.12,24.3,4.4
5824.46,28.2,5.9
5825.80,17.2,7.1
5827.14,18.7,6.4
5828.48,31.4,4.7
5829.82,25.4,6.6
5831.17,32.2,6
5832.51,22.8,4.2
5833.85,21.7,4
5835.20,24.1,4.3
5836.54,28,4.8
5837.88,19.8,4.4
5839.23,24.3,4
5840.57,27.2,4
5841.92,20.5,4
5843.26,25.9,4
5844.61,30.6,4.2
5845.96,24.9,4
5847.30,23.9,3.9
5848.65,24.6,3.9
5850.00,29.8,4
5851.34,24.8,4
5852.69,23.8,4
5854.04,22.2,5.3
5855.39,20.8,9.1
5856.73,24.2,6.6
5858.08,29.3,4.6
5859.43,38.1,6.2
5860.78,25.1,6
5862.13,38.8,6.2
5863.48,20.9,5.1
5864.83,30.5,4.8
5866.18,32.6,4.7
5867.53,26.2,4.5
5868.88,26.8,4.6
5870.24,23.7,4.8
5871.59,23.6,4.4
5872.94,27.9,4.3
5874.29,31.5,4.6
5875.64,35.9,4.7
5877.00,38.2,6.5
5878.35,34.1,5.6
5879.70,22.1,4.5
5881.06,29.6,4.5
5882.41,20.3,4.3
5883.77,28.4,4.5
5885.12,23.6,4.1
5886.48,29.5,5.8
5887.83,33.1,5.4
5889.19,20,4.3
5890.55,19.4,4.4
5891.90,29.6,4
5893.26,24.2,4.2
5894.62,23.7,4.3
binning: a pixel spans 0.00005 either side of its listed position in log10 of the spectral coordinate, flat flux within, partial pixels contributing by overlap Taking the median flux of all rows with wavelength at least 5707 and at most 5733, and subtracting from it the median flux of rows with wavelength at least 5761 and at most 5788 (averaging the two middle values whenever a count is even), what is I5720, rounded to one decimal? 0.4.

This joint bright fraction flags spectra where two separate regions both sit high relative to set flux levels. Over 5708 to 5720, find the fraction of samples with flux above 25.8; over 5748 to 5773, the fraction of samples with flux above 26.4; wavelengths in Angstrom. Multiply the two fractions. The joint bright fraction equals 0.49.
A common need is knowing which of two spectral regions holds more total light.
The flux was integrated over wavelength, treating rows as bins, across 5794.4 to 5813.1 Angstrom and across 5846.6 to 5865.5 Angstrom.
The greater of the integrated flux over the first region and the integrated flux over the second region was 533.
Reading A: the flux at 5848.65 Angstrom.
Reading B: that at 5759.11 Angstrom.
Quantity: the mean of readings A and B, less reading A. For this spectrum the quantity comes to 2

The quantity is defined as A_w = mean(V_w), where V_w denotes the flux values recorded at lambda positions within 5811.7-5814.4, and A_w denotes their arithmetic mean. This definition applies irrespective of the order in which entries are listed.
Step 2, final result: 29.7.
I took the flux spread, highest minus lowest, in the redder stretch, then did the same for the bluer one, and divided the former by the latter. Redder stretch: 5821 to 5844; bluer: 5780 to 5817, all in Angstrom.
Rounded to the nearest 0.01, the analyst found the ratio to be 1.14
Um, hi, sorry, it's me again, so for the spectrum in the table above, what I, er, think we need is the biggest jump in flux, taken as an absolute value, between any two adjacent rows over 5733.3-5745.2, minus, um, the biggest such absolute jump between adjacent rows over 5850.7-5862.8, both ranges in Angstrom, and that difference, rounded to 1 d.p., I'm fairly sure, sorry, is -5.2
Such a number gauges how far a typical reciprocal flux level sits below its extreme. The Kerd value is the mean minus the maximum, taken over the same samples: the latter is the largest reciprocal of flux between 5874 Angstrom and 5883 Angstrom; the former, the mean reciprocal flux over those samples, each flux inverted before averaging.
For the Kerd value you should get -0.0145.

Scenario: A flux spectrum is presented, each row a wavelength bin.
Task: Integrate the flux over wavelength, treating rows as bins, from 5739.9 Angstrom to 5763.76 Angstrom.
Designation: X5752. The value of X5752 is 701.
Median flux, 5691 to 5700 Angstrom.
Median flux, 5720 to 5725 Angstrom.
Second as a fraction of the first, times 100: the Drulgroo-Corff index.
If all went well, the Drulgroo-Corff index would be 87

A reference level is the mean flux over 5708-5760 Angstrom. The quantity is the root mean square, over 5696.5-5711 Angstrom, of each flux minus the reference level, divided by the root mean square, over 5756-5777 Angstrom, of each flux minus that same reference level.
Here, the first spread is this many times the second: 0.92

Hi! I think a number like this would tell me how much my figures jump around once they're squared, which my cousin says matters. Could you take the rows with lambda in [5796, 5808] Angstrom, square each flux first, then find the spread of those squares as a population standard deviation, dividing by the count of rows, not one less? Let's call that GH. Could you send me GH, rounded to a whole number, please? 194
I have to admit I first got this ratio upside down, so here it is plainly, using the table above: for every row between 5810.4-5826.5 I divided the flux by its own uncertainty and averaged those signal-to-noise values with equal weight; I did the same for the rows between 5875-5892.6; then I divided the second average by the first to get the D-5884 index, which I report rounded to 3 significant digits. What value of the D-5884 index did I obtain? 0.894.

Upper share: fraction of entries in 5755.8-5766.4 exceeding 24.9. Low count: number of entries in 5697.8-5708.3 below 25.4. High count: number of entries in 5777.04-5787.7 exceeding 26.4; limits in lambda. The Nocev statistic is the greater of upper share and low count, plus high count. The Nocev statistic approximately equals 10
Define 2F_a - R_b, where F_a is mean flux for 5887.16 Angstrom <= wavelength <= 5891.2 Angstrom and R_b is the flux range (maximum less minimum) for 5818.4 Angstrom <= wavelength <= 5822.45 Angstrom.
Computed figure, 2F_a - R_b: 44.5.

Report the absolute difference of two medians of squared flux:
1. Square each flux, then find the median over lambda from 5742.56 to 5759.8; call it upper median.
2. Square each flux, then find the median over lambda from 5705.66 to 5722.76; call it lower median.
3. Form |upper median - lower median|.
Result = 162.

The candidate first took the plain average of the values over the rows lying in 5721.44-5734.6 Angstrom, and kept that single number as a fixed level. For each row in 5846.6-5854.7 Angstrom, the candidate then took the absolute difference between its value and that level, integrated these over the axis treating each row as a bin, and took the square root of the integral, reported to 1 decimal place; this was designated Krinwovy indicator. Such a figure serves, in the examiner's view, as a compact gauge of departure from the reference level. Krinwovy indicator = 4.7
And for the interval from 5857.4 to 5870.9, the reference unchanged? 8.0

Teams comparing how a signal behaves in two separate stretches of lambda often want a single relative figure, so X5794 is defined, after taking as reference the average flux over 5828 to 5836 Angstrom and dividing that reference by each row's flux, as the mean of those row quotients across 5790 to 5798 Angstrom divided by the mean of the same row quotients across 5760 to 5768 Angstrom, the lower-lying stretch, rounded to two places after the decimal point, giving 0.99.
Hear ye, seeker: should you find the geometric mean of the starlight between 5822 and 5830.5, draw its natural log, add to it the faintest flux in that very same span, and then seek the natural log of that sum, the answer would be 3.01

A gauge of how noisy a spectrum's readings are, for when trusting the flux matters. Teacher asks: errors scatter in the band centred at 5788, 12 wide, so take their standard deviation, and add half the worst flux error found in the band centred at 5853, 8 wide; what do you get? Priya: 4.60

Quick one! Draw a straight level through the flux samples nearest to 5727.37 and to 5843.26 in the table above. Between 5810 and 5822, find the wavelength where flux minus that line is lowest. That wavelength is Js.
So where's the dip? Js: 5817.76 Angstrom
